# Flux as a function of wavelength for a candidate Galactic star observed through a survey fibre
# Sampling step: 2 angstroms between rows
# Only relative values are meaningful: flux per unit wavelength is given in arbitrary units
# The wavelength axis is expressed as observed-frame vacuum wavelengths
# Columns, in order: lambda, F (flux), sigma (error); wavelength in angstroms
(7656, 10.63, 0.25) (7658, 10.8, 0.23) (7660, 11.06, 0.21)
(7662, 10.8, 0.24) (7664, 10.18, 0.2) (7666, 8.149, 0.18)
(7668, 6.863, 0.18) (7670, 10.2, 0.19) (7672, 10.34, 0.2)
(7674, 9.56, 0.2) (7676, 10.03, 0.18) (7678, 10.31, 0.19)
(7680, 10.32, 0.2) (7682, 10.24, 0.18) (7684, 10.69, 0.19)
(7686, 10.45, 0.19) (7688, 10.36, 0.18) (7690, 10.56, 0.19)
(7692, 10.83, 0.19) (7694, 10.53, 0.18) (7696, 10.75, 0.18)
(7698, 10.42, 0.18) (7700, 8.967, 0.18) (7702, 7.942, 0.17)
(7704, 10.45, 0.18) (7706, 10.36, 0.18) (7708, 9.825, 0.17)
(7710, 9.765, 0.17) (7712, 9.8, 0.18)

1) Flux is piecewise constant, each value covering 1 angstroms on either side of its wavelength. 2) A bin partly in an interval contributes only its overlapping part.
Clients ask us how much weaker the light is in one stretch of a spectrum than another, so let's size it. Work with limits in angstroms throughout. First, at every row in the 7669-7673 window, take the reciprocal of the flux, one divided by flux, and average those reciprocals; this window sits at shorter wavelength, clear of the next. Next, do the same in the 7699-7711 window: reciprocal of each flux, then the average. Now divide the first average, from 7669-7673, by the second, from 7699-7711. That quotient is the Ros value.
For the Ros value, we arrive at 0.92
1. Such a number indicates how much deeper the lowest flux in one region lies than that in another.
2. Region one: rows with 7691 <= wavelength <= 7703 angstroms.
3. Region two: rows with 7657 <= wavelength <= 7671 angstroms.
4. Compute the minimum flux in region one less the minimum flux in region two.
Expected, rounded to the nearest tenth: 1.1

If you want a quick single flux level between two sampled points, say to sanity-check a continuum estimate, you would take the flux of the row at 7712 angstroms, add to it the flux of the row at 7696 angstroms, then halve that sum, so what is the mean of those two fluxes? 10.3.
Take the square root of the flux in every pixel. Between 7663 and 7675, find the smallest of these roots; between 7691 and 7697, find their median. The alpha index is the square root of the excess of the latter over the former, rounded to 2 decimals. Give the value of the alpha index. 0.81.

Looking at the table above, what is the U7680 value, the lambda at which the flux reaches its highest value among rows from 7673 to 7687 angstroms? 7684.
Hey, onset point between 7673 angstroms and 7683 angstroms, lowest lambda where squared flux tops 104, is 7678 angstroms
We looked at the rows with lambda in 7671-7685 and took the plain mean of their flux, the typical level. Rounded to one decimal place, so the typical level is 10.2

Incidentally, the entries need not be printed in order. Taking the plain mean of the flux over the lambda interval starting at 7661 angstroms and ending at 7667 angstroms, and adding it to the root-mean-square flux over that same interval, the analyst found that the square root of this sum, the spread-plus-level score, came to 4.41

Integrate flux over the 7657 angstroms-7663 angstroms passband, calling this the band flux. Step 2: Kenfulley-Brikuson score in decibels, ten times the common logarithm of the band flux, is 18.2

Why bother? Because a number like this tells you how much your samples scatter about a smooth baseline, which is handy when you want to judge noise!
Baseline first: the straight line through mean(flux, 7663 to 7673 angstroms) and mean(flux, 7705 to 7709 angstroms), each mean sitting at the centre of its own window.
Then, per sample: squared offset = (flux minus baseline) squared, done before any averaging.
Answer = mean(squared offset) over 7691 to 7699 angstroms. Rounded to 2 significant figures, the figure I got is 0.73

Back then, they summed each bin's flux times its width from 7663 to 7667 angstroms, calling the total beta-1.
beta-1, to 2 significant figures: 37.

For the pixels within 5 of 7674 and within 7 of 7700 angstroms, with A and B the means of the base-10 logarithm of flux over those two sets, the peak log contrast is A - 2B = -0.98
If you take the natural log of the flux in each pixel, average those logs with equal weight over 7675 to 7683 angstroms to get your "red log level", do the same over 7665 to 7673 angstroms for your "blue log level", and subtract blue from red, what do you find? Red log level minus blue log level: 0.15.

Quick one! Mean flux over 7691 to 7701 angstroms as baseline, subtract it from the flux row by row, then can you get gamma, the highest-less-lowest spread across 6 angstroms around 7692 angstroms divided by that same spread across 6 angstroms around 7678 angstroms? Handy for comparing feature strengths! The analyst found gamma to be 1.0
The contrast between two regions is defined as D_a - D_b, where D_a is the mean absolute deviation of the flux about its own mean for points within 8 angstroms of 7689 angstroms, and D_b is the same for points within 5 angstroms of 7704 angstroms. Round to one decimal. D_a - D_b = -0.7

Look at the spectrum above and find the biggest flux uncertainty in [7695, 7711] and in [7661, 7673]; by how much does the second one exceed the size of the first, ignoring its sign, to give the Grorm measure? 0.0600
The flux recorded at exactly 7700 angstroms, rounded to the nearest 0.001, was 8.967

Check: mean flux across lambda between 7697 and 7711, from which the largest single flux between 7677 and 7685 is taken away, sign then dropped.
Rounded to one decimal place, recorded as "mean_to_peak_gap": 1.0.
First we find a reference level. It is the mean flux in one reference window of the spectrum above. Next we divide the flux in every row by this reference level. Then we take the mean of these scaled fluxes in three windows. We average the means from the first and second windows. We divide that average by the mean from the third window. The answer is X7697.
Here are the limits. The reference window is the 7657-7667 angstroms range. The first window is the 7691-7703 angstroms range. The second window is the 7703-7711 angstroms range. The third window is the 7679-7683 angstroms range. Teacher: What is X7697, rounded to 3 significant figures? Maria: 0.973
